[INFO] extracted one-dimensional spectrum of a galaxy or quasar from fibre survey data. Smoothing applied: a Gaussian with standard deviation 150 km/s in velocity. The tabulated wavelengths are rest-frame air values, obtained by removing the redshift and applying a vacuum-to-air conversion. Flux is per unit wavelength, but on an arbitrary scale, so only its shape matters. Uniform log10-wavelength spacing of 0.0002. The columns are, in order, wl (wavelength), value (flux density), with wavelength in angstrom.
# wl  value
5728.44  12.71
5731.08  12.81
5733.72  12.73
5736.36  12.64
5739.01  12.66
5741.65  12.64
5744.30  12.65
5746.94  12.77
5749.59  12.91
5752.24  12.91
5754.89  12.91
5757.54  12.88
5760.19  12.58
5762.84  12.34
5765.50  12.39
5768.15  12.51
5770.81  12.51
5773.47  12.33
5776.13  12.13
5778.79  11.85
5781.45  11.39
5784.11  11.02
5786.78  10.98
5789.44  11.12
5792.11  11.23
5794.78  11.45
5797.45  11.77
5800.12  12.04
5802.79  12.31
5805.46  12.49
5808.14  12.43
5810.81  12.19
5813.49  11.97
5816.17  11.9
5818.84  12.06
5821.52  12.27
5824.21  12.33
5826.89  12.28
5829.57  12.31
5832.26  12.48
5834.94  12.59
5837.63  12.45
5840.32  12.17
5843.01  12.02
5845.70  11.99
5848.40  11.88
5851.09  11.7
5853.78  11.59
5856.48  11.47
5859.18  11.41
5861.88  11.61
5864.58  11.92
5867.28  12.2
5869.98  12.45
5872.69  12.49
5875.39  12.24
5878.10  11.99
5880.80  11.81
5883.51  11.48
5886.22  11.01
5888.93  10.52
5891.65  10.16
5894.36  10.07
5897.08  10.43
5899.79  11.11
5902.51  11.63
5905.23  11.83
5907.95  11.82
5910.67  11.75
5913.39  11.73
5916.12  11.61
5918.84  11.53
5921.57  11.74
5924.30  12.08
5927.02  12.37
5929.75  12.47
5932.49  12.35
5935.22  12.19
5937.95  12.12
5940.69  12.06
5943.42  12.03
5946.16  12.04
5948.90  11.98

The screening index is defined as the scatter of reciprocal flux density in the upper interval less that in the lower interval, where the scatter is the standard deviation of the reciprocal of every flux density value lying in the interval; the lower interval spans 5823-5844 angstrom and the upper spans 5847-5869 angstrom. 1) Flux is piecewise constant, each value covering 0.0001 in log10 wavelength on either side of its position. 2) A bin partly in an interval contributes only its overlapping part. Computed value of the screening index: 0.0007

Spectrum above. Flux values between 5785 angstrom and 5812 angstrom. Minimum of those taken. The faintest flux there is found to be 10.98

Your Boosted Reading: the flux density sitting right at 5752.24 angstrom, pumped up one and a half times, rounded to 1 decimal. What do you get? 19.4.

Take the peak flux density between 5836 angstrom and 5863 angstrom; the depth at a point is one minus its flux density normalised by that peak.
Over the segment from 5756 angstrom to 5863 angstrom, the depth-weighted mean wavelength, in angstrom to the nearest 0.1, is 5815.5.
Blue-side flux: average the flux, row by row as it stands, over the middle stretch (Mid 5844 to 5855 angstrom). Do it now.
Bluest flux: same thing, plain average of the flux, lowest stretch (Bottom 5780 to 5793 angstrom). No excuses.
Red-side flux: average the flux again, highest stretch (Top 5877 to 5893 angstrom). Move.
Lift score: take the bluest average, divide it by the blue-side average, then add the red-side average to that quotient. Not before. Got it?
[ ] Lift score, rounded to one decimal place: 12.1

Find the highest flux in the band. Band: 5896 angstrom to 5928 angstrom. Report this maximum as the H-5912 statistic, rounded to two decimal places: 12.37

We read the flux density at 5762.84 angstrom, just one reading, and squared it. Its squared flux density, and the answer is 152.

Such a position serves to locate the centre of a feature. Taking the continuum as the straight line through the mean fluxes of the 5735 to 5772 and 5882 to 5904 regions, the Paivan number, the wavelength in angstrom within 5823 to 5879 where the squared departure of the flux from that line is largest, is 5872.69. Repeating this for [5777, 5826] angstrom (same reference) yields 5786.78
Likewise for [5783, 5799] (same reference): 5786.78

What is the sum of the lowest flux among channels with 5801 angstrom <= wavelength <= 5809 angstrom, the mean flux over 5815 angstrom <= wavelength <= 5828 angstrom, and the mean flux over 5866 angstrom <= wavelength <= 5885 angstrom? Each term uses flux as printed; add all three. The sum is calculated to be 36.6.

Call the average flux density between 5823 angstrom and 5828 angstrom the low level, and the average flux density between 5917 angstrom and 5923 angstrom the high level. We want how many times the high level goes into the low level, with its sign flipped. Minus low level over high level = -1.06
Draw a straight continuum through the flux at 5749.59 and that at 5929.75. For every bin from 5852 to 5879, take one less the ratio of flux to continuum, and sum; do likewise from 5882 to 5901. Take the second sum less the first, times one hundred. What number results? 50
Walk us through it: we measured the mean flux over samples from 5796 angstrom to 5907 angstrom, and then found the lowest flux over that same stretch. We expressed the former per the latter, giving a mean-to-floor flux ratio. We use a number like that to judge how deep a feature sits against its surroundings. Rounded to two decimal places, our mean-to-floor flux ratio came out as 1.17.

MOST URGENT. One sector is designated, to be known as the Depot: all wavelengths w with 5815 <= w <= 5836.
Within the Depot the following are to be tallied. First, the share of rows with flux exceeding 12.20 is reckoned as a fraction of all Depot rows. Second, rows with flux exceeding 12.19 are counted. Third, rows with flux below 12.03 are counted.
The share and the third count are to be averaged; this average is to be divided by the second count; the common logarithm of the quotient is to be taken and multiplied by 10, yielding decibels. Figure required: -8.4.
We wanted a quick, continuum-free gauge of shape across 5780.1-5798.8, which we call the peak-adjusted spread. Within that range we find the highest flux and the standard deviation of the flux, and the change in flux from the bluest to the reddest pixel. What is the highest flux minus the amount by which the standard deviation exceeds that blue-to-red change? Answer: 11.9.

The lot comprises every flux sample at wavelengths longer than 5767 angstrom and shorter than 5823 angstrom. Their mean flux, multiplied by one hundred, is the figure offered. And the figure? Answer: 1190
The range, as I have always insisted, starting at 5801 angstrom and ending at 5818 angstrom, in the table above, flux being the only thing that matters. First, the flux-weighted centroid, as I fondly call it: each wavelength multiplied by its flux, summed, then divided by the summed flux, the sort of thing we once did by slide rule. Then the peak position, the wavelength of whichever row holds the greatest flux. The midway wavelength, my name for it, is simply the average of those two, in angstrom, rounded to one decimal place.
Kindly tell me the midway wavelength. 5807.4 angstrom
